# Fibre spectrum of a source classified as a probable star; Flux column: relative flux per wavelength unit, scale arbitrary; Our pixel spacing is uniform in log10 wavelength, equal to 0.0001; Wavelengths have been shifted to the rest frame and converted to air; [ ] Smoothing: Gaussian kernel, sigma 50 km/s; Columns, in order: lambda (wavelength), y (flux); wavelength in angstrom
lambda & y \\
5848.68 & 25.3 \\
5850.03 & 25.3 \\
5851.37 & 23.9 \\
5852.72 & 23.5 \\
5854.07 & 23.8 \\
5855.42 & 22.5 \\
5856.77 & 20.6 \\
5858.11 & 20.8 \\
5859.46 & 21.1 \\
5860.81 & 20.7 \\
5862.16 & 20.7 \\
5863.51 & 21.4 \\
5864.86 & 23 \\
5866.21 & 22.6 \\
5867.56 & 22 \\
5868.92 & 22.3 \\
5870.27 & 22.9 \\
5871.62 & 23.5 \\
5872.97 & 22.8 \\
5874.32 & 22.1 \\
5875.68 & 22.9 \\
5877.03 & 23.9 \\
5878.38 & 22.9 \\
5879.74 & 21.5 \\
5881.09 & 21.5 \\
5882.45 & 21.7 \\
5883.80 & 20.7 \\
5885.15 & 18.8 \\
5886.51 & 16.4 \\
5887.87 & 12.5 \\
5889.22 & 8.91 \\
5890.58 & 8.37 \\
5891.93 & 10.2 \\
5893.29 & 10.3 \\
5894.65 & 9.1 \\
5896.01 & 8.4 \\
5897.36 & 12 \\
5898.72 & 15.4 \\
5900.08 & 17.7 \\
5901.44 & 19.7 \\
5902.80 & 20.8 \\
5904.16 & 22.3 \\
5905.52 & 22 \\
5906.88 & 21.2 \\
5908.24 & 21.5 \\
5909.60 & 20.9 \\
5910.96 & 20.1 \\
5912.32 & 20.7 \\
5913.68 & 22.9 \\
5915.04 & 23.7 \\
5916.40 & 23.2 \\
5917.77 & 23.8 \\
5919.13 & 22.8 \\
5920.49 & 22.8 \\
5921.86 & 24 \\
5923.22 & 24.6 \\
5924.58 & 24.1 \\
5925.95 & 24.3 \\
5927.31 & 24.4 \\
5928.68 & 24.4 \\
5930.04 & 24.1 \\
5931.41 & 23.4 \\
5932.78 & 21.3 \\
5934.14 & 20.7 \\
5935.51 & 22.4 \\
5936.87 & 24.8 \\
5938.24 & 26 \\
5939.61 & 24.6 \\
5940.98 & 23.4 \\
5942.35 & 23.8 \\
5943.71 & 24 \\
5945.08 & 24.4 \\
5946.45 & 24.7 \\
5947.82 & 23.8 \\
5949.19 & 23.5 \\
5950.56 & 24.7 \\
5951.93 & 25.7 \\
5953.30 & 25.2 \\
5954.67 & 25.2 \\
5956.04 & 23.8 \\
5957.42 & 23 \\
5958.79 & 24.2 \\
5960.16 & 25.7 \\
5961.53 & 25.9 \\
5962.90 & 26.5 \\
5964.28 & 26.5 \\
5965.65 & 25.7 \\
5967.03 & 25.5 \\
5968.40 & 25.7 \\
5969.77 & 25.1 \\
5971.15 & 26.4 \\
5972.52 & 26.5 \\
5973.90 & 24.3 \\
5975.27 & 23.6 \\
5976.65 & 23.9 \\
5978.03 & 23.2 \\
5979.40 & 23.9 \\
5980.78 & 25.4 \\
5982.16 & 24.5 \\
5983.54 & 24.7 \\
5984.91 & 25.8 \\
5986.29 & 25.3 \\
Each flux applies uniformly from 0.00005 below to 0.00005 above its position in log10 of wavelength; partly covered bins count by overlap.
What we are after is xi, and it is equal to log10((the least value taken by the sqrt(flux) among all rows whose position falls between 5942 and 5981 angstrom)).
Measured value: 0.68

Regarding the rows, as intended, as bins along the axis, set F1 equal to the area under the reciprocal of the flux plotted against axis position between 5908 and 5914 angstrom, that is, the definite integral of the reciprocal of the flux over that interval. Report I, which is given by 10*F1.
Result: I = 2.85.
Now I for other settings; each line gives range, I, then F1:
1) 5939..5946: 2.91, 0.291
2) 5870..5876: 2.63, 0.263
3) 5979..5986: 2.81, 0.281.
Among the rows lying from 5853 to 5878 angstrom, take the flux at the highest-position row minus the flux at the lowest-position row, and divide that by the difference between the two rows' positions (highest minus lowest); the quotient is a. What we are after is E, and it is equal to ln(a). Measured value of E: -5.4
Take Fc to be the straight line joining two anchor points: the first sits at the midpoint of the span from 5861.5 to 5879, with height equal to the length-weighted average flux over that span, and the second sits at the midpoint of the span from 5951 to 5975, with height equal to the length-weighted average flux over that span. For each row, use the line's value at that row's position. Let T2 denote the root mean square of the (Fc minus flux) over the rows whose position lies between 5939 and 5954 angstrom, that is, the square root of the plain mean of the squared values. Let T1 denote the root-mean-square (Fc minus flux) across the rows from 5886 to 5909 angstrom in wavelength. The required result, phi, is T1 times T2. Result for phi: 7.6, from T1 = 9.7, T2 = 0.8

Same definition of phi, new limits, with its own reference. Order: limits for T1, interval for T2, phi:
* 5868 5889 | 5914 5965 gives 4.2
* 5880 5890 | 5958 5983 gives 9.2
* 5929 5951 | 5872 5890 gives 8.3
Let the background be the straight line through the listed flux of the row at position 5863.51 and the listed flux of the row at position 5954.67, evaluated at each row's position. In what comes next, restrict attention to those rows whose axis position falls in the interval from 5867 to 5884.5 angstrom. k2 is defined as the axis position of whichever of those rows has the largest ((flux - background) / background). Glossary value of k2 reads 5877.03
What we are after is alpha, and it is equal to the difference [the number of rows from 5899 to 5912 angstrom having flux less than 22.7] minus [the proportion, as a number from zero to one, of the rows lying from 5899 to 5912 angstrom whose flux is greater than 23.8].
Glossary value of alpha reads 9.0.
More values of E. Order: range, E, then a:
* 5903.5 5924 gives -2.1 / 0.12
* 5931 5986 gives -3.1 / 0.04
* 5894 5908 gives 0.0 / 0.99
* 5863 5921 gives -3.7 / 0.02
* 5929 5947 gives -3.3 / 0.04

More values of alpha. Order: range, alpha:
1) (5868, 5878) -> 1.9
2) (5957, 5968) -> -0.9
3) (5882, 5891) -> 7.0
